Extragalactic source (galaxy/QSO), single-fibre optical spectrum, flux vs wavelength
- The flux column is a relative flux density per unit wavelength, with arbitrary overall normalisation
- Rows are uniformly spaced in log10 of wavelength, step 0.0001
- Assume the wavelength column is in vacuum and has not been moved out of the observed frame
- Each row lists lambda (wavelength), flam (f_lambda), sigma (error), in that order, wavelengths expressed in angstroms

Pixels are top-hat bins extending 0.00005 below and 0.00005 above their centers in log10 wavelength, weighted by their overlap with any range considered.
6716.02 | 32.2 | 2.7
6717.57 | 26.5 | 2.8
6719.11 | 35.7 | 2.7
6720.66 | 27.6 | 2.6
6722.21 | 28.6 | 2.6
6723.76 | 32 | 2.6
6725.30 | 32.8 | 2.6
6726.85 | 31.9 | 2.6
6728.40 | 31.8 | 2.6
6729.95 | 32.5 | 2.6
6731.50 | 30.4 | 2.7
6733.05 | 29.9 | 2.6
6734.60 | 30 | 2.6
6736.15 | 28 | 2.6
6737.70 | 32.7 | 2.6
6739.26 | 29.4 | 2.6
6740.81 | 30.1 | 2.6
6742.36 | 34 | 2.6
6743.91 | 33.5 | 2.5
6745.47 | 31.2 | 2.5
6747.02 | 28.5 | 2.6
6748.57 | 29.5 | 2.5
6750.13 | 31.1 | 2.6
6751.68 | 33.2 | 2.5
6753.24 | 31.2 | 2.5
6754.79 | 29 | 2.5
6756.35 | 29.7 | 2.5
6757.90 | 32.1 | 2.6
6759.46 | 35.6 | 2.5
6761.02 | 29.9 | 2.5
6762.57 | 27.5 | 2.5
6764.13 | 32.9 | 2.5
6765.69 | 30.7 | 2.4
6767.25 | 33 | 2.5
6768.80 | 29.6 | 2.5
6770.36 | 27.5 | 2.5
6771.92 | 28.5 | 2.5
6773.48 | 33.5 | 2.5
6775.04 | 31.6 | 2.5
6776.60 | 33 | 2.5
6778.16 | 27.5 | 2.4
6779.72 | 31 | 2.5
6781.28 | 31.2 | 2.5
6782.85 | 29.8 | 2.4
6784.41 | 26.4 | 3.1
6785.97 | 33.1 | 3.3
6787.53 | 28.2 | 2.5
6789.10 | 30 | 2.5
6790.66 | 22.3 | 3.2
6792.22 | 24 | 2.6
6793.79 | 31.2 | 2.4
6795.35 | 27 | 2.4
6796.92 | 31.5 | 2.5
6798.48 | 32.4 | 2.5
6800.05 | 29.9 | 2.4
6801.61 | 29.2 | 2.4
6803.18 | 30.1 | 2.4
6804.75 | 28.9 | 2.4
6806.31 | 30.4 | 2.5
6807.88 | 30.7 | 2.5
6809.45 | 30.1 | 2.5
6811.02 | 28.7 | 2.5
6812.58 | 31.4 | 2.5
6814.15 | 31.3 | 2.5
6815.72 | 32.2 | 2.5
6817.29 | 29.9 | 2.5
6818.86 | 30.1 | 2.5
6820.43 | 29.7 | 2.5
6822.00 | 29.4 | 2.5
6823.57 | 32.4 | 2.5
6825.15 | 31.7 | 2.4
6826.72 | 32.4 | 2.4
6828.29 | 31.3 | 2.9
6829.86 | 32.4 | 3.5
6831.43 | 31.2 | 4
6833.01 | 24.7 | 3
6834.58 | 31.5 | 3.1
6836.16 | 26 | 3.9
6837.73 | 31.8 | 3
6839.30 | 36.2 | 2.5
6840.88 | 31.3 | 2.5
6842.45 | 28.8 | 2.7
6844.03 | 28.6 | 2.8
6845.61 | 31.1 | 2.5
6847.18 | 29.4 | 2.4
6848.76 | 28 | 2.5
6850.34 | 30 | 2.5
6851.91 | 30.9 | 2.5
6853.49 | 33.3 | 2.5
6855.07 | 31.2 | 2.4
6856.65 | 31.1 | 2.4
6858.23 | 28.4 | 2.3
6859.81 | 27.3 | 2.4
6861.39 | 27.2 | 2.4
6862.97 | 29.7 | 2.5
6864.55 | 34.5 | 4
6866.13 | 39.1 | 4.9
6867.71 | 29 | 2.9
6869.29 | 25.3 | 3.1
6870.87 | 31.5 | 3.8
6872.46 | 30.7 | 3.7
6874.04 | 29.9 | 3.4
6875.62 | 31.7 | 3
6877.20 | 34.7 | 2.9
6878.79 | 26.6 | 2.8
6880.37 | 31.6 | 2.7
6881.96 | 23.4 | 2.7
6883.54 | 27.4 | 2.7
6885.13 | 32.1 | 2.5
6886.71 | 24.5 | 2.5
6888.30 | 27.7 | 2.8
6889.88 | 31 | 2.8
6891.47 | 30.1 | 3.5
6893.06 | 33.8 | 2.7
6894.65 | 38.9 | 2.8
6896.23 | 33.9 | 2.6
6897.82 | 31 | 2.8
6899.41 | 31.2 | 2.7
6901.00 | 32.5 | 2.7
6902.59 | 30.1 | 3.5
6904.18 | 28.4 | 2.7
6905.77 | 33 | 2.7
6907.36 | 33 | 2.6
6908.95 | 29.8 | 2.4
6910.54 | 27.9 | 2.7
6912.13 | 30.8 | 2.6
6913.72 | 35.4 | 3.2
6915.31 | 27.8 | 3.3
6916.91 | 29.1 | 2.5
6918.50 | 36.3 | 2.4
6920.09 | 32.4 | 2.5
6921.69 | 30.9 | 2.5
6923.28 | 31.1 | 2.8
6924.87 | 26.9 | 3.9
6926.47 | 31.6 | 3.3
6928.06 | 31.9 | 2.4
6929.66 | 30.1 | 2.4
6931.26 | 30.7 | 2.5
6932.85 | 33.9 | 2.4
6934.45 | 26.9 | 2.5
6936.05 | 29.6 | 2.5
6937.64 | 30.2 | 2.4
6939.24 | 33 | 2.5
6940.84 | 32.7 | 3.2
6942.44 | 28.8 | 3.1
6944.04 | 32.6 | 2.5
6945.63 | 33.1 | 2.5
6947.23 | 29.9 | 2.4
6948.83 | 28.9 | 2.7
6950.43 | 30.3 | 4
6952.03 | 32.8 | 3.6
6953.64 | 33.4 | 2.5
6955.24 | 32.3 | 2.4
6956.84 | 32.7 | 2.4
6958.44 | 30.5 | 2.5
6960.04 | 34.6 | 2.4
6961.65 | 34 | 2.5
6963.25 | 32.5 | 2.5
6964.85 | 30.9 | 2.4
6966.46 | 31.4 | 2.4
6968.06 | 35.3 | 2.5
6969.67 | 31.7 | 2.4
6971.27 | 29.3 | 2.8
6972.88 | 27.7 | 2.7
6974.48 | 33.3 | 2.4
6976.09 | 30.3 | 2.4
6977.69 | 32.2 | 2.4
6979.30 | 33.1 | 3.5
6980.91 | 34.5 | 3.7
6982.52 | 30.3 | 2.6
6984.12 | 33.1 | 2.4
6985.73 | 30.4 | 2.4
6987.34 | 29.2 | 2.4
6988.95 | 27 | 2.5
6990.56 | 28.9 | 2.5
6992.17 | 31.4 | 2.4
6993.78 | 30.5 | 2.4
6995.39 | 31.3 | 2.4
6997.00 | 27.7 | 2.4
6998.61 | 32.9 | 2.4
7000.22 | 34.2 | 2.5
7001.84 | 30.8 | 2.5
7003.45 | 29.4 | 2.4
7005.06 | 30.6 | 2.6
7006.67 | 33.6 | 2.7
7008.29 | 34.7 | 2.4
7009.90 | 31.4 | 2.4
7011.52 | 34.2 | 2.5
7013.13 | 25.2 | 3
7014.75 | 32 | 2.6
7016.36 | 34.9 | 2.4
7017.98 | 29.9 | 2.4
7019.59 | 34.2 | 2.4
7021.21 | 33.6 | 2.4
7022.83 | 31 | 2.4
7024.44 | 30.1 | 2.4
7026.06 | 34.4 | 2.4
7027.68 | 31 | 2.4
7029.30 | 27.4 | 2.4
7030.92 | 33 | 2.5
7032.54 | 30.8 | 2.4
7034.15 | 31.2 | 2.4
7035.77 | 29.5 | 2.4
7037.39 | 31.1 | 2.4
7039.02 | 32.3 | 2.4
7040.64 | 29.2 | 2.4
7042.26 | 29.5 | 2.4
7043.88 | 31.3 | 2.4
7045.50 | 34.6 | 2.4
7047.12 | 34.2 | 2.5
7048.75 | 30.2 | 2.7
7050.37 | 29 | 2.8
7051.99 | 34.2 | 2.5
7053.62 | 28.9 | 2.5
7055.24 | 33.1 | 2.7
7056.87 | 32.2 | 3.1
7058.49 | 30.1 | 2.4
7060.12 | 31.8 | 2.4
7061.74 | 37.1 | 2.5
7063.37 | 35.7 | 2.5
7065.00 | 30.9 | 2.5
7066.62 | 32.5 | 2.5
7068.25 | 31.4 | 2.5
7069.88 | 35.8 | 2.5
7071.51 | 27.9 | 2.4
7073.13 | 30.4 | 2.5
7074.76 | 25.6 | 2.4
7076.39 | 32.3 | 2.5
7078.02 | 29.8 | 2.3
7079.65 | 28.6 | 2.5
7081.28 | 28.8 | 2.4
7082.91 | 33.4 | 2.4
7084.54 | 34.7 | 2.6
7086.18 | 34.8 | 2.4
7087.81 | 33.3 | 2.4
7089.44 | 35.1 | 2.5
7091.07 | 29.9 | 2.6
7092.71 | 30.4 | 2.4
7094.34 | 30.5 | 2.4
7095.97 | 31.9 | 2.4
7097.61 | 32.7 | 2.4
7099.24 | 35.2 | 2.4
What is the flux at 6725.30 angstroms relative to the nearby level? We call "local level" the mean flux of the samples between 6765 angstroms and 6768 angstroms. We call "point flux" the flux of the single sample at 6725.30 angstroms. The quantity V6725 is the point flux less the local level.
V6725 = 0.9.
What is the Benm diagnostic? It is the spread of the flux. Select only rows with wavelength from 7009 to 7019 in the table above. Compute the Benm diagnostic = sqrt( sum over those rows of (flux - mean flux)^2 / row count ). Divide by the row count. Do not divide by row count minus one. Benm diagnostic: 3.19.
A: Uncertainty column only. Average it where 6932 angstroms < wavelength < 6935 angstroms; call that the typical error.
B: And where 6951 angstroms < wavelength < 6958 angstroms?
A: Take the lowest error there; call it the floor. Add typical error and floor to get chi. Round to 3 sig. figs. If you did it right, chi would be 4.85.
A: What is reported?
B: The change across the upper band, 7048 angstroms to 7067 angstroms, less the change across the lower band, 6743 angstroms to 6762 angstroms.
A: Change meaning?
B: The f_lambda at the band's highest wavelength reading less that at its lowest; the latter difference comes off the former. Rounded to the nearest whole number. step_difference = 6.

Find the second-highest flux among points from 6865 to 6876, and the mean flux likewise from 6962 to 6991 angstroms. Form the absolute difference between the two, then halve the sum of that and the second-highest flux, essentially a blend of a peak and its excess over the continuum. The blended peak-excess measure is 16.1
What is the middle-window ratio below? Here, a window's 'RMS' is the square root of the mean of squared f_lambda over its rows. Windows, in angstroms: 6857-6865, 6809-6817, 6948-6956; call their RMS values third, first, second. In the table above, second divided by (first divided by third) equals 30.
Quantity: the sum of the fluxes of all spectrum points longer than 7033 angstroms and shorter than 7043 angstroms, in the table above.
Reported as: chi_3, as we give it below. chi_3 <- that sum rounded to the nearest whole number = 183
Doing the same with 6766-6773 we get 119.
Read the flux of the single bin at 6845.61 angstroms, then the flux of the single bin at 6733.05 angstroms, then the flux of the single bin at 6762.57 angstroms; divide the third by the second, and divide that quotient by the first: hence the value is 0.030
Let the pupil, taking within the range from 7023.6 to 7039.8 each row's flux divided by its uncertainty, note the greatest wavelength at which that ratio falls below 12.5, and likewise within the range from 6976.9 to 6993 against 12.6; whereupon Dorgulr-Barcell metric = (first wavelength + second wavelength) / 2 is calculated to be 7013.2 angstroms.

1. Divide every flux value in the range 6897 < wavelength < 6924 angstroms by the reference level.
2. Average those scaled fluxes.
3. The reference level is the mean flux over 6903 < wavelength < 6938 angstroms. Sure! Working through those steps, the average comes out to 1.01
